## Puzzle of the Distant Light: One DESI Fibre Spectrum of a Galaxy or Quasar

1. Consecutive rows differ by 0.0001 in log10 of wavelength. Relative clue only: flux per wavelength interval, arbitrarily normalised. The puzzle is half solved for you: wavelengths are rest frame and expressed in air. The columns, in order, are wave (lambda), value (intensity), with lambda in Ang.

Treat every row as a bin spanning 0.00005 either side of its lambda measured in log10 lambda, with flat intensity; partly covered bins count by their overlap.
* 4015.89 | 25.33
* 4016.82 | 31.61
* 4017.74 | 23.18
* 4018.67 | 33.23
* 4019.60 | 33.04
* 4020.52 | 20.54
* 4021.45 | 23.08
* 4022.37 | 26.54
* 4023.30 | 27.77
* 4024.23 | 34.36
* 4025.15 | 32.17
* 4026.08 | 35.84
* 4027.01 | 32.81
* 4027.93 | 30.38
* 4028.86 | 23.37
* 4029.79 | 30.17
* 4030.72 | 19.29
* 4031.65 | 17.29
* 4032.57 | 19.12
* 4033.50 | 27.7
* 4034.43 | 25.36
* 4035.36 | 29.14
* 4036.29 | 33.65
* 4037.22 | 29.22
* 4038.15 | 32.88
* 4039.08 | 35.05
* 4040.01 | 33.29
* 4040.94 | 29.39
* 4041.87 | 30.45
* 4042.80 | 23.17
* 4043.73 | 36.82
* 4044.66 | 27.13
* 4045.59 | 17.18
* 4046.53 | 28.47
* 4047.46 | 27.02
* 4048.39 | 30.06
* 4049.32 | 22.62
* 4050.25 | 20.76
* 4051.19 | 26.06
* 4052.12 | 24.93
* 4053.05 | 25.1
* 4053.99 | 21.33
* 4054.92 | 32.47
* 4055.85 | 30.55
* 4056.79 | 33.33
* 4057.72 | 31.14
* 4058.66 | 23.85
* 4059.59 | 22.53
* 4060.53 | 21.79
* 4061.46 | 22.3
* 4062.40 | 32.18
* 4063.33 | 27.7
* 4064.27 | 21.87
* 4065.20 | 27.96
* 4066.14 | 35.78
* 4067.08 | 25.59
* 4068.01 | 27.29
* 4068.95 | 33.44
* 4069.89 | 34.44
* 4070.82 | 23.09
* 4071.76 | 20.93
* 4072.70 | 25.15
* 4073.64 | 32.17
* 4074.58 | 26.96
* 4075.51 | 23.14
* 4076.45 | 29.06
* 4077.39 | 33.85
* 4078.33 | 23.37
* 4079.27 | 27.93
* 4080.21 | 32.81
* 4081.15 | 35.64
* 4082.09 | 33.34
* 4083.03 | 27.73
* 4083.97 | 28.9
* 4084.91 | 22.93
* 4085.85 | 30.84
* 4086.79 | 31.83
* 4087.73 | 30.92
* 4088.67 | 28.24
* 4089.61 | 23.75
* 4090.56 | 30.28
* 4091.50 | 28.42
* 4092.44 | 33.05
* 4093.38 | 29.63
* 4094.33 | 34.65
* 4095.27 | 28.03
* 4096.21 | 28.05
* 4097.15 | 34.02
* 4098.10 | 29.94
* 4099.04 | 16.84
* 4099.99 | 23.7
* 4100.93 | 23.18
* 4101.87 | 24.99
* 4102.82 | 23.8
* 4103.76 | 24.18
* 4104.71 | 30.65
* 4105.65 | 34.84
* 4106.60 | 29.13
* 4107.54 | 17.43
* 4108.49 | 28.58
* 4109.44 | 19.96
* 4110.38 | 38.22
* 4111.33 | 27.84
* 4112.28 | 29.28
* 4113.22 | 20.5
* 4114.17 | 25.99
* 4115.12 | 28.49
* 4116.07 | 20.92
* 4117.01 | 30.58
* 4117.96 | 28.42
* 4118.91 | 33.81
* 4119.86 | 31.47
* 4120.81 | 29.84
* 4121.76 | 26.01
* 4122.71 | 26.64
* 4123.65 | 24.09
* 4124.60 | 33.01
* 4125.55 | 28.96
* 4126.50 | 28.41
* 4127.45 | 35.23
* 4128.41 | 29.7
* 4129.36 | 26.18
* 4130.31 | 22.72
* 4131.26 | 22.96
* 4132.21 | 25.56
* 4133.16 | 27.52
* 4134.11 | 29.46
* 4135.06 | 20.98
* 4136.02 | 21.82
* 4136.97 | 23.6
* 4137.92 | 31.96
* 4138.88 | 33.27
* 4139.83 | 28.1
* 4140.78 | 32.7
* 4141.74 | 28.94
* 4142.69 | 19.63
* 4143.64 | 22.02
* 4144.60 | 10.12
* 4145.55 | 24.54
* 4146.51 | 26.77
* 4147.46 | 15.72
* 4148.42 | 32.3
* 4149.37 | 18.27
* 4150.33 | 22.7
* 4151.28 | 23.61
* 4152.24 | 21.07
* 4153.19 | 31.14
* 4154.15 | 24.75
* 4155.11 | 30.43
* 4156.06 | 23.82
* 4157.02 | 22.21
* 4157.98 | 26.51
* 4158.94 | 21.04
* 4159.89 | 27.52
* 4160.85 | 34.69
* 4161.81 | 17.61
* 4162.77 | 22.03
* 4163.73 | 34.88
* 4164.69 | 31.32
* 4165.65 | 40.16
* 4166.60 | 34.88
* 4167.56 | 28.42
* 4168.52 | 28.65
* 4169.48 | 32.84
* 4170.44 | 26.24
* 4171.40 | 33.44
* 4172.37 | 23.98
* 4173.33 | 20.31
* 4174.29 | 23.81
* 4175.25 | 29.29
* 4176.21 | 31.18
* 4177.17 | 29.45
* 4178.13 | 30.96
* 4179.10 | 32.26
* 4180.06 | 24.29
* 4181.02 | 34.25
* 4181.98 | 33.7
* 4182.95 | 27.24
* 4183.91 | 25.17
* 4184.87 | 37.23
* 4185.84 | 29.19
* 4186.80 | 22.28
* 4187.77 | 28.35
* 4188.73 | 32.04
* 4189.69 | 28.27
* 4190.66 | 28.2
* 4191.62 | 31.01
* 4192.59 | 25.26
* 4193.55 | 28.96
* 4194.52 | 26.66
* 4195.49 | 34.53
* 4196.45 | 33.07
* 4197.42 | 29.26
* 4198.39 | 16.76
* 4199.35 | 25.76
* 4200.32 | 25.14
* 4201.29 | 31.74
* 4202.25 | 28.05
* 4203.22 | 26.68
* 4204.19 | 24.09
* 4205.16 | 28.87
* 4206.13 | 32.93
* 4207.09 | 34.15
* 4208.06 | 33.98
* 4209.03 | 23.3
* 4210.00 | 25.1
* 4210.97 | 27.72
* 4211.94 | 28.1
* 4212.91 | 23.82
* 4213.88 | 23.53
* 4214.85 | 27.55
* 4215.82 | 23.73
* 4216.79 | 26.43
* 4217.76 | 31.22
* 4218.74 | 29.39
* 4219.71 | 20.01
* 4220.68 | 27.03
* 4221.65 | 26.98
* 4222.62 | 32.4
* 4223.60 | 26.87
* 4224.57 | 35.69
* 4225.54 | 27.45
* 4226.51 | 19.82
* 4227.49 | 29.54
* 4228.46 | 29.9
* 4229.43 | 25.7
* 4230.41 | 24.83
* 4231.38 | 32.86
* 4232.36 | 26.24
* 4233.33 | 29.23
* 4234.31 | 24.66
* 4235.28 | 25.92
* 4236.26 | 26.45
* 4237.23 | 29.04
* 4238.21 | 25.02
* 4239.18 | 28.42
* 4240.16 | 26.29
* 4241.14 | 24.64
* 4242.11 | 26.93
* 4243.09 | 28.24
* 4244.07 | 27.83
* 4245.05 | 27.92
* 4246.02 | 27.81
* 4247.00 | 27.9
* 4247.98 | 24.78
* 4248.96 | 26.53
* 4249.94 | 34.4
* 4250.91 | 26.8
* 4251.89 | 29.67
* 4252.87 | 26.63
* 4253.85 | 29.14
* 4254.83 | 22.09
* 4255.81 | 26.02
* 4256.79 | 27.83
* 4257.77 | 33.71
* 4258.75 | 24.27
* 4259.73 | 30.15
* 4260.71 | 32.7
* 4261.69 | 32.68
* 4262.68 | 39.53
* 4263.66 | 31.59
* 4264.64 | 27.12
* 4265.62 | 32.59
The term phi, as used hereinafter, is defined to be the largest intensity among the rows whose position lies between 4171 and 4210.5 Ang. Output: 37.23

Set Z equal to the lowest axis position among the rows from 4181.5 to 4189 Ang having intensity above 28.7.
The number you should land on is 4181.98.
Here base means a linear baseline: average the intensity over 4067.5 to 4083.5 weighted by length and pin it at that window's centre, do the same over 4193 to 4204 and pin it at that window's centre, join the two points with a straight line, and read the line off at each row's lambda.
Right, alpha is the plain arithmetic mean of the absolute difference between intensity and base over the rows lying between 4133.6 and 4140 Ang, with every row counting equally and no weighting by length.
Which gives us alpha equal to 4.1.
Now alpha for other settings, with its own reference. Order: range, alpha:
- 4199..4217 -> 2.8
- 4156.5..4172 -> 5.0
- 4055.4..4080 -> 4.1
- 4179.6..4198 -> 3.3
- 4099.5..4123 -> 3.9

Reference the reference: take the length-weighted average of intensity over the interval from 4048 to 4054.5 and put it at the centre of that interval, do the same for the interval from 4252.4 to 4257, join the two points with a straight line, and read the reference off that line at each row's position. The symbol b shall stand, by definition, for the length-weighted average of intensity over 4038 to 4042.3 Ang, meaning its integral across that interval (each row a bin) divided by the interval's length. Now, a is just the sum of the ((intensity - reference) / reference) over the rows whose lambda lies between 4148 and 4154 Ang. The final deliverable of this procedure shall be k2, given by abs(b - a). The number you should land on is 32.3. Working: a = -0.1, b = 32.2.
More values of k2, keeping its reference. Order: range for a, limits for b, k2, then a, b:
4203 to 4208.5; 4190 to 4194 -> 27.3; 1.0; 28.4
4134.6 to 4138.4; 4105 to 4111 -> 28.2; -0.1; 28.1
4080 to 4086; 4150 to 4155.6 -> 24.1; 1.6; 25.7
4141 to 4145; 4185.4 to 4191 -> 28.9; -0.8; 28.1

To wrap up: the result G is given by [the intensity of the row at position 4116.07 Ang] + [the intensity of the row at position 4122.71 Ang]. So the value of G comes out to 48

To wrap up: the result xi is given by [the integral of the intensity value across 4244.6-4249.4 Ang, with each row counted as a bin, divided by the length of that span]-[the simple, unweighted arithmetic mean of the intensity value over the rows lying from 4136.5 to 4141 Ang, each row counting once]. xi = -3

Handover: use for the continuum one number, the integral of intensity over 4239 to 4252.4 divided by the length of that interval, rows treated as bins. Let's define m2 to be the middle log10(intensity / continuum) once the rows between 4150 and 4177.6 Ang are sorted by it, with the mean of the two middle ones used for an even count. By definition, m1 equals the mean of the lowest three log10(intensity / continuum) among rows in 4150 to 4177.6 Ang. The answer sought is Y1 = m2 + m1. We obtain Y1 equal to -0.153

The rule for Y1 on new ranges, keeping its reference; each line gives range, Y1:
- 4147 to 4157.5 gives -0.251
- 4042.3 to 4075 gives -0.163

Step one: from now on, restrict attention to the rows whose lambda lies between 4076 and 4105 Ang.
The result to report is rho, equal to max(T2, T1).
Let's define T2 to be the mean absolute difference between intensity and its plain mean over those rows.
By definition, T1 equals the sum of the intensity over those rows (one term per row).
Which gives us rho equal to 885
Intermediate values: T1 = 885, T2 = 3.4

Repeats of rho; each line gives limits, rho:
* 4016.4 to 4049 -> 990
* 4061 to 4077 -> 469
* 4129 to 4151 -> 568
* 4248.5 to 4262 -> 403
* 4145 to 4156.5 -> 295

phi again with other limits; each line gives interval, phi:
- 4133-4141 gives 33.27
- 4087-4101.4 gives 34.65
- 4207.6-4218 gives 33.98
